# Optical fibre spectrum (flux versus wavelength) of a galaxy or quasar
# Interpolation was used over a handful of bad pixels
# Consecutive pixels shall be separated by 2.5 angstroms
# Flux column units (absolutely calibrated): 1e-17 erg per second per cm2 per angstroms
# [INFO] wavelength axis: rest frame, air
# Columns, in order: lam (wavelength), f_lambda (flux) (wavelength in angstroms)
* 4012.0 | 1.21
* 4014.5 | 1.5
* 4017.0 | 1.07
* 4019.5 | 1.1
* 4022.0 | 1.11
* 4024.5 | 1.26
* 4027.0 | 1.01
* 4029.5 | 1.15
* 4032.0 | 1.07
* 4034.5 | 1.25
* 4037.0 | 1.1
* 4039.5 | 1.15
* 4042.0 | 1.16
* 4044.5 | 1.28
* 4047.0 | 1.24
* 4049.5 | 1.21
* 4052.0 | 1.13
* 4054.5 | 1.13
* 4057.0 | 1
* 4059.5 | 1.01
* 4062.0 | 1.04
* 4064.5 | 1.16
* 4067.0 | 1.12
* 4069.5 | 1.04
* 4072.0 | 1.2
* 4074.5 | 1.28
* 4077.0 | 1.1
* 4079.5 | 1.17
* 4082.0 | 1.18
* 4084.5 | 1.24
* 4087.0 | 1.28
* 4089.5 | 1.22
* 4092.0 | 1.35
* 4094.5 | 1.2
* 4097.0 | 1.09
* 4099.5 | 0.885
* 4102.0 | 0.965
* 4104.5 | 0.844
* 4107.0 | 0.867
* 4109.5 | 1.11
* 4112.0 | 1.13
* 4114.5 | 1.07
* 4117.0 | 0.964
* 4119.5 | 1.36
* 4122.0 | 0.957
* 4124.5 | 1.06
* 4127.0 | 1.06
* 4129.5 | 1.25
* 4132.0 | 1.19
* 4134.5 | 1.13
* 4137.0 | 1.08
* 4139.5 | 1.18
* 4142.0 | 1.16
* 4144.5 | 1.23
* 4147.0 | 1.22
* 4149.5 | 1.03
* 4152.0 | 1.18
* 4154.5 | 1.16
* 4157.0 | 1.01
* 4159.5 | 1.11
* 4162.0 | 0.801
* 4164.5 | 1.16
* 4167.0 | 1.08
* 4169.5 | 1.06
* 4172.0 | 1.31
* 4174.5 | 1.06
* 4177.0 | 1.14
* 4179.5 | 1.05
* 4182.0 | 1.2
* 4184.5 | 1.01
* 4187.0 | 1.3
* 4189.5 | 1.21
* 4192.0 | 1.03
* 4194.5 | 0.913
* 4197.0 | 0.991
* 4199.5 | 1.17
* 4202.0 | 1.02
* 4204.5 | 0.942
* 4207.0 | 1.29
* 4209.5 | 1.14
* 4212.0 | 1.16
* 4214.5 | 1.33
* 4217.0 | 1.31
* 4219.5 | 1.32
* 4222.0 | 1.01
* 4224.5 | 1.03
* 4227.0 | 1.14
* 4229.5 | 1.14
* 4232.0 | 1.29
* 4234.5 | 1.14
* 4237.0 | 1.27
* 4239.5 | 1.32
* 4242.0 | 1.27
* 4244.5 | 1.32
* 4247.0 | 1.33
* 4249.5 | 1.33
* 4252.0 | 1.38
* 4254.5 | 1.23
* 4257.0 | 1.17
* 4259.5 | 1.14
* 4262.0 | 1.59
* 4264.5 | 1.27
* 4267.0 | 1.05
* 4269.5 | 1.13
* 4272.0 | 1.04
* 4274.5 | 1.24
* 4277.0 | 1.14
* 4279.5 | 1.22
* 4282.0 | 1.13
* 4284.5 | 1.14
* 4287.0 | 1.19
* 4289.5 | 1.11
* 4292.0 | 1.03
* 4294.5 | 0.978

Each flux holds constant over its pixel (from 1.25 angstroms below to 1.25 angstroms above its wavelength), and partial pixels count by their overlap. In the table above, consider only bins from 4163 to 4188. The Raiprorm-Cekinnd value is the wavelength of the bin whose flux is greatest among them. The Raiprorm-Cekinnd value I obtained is 4172.0 angstroms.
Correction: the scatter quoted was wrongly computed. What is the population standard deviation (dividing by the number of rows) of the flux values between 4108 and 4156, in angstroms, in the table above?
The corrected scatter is 0.097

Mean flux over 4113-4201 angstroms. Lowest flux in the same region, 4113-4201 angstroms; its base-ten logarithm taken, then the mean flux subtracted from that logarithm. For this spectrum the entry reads -1.207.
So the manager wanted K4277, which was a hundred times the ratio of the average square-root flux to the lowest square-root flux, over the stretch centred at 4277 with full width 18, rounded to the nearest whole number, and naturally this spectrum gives 105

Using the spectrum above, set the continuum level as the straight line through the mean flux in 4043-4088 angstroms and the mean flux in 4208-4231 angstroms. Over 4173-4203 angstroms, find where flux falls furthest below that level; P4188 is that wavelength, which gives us 4194.5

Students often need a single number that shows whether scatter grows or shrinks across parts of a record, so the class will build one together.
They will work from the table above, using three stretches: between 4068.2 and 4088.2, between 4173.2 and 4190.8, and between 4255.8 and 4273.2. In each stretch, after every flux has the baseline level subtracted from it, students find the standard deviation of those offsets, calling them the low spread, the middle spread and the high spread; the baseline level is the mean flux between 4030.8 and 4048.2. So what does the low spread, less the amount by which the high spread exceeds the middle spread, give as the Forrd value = 0.00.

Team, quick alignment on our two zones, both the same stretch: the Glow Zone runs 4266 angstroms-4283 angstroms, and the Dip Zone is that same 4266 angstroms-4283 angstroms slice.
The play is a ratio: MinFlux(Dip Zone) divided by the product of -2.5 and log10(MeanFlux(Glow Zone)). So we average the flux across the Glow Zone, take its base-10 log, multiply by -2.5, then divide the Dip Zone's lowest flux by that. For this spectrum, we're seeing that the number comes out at -7.5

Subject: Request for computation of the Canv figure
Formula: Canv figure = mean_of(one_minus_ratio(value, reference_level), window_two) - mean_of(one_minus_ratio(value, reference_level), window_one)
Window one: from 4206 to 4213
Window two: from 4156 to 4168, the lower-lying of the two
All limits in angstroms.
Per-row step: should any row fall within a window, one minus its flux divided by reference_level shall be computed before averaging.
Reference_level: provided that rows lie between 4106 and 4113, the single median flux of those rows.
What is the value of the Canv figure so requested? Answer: 0.15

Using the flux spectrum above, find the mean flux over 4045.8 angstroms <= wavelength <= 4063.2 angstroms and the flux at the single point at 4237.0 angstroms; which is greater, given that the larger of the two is 1.27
